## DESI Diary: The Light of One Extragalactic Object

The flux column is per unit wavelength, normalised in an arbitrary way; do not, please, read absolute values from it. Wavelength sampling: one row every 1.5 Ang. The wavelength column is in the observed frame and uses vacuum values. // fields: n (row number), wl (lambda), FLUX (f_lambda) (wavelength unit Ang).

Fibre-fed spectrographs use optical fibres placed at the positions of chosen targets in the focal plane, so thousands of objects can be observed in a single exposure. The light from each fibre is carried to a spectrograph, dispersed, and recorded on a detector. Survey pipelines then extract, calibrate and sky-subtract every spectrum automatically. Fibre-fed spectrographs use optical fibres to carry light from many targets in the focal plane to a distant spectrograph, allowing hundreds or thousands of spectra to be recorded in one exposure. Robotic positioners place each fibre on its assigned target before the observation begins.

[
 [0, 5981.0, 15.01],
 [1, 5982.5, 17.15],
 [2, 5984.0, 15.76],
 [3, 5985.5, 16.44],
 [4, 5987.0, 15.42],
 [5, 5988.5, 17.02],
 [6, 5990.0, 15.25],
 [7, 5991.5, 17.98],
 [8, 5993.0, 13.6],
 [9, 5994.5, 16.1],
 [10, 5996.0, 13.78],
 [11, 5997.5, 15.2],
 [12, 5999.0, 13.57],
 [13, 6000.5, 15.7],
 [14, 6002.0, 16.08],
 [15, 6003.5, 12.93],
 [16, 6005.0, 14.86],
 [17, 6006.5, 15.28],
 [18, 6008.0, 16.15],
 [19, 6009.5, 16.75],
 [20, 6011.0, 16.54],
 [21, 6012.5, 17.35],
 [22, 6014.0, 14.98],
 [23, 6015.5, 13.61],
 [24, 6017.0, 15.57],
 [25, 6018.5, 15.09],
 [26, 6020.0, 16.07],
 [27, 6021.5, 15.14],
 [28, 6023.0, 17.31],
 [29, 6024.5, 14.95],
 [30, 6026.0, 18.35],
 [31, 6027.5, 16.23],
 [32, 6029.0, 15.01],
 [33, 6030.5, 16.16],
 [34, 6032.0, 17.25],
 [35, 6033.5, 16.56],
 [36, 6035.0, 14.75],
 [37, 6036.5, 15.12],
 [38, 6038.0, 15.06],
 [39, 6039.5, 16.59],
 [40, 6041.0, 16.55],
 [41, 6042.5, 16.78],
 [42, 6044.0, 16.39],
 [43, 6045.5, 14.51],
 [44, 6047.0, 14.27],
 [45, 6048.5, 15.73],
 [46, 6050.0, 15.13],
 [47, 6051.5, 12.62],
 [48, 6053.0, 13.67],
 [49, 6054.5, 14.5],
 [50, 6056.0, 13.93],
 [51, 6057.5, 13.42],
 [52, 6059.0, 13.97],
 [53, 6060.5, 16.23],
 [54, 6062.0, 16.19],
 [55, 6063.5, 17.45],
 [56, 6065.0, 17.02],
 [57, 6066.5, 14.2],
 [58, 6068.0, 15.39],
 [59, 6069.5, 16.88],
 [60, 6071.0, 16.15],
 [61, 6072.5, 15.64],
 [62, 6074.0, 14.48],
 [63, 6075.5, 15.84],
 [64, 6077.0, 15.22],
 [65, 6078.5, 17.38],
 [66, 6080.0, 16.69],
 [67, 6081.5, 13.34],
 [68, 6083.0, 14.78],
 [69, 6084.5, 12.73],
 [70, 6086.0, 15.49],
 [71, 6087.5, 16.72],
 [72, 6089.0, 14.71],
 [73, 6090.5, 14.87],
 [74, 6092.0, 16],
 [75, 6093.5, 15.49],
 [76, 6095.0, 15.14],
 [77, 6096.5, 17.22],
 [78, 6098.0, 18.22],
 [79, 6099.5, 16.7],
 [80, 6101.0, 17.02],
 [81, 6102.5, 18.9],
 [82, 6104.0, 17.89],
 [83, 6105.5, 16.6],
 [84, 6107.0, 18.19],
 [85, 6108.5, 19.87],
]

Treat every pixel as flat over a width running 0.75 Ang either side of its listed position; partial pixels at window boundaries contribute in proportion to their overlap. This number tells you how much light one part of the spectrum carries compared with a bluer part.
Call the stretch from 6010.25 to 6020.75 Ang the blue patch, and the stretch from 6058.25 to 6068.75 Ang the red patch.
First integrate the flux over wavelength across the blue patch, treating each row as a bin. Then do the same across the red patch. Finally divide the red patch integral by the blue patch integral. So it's 1.01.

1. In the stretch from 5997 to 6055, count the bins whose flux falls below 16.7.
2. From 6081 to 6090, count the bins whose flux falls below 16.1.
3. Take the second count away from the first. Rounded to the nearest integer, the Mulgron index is 28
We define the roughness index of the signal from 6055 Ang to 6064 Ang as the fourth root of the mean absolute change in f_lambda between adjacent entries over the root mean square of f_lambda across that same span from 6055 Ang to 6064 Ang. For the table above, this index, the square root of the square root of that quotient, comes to 0.50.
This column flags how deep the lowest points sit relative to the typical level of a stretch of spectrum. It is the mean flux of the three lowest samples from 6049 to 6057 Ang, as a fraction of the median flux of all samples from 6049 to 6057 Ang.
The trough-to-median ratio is 0.962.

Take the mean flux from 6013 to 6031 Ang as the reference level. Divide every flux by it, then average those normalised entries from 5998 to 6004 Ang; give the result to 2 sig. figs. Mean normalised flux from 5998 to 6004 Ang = 0.93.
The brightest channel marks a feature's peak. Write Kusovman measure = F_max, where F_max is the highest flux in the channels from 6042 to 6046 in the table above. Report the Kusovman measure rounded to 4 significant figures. 16.78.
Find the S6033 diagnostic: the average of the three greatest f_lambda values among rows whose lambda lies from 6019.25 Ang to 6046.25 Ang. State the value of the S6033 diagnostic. 17.64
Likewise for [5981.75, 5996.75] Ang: 17.38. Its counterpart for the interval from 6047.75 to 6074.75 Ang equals 17.12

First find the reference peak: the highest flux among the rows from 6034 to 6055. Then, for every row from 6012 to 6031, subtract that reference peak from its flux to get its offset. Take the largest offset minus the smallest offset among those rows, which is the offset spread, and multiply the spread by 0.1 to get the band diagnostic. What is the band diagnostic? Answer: 0.47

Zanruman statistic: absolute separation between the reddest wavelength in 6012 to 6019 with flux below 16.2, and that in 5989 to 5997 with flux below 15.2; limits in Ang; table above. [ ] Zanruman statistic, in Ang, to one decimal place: 22.5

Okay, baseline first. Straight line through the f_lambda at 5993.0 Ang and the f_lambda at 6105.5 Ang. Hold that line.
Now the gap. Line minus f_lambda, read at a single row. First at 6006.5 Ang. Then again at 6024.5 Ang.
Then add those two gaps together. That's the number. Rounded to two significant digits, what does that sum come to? -1.8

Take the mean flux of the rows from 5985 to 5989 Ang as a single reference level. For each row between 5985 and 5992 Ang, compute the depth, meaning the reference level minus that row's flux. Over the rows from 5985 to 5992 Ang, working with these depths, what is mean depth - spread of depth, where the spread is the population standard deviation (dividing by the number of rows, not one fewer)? -1.1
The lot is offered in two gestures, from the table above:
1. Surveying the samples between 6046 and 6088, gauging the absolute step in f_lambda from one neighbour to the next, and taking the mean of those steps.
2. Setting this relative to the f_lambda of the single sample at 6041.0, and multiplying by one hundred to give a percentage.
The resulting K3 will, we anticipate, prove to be 8.0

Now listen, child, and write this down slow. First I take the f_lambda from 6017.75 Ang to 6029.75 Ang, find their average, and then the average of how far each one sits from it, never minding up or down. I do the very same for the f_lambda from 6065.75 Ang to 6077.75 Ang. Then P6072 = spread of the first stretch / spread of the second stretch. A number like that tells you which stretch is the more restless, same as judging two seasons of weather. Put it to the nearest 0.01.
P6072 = 1.49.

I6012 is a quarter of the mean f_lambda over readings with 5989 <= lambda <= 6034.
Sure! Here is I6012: 3.91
